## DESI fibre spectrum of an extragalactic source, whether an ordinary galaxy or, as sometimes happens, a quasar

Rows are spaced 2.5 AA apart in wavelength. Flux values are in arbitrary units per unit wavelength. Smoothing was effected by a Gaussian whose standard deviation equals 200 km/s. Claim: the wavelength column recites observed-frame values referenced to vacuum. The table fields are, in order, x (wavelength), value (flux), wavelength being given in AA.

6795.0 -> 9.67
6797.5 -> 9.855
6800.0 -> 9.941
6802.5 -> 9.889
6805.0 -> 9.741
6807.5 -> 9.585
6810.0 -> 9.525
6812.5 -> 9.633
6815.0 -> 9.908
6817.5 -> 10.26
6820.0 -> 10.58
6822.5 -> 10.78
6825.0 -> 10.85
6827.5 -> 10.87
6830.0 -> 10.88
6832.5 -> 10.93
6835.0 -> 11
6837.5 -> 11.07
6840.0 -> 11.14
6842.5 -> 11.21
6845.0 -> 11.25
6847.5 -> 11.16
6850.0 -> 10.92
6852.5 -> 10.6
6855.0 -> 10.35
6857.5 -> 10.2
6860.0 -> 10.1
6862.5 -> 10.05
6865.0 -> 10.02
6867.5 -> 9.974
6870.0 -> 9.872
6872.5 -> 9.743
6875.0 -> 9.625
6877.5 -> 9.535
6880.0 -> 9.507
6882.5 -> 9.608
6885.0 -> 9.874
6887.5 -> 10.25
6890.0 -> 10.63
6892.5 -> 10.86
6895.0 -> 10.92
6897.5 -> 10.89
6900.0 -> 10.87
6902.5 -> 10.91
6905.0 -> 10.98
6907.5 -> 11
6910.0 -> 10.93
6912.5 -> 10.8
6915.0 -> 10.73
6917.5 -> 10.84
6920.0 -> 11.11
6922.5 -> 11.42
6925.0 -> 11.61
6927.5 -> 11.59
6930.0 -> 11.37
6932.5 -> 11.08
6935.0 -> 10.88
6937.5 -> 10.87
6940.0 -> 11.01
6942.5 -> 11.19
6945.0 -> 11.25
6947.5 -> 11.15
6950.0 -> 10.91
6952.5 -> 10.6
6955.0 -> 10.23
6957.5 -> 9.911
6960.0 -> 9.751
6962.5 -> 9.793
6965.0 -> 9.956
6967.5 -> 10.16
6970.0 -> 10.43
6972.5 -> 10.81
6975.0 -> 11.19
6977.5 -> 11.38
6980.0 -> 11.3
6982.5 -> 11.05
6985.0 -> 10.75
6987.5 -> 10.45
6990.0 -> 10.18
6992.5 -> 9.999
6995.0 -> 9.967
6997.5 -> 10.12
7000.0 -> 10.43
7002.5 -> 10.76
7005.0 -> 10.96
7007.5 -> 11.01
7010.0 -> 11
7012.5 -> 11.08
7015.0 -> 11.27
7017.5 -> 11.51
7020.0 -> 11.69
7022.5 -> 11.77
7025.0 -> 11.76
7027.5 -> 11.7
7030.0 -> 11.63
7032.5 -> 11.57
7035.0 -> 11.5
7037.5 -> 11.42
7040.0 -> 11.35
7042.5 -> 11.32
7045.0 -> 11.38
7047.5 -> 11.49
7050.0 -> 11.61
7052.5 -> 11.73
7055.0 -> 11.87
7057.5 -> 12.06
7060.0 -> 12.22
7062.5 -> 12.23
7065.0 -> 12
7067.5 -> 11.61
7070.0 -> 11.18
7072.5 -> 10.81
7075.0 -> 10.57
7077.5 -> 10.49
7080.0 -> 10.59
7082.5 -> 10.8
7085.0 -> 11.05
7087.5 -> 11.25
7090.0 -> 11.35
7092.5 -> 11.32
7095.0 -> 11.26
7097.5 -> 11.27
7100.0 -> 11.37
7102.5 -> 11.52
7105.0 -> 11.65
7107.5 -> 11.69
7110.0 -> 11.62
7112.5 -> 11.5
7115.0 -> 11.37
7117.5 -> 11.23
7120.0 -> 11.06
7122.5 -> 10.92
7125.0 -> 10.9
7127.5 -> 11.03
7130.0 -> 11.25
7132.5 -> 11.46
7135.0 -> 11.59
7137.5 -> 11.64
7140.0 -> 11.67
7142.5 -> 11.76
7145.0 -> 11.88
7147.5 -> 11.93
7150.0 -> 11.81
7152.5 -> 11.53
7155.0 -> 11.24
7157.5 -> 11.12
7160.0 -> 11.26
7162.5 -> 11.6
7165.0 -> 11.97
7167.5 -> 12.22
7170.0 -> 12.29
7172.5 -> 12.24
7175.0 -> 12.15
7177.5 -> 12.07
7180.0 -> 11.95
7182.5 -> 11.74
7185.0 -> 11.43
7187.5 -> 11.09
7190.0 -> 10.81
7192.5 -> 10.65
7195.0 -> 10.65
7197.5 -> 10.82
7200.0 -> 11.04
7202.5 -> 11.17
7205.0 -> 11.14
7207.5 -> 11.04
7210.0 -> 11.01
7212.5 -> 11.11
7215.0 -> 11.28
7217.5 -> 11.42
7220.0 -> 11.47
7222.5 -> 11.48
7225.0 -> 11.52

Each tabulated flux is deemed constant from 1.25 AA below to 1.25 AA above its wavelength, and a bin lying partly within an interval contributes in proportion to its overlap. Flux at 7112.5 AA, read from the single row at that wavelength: 11.5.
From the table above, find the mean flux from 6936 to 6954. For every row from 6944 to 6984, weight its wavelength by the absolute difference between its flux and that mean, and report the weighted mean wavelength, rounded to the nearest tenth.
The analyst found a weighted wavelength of 6962.7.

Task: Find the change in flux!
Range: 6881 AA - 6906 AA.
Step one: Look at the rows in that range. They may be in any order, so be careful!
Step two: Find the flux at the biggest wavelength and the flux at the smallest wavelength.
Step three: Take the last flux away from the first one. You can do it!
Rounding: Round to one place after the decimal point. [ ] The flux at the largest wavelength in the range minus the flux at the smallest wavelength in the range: 1.4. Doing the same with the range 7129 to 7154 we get 0.3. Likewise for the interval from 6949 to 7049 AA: 0.6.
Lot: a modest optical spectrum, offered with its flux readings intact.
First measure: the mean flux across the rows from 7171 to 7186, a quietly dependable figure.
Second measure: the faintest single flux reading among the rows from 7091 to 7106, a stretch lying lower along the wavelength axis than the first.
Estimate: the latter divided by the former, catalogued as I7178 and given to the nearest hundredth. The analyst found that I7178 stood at 0.94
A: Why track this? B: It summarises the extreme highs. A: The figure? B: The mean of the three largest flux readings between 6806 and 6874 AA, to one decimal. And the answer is 11.2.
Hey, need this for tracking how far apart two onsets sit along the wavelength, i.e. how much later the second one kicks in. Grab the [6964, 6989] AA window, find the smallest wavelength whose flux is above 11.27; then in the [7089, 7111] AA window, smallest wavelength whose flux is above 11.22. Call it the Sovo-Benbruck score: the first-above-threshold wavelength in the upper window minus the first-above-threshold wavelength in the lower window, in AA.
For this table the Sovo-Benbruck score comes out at 112.5 AA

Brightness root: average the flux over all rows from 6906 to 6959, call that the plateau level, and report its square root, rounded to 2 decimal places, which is 3.31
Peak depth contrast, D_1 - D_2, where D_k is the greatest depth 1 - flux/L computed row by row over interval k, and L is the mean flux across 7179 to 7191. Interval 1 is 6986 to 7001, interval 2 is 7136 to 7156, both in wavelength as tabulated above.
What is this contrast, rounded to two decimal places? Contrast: 0.11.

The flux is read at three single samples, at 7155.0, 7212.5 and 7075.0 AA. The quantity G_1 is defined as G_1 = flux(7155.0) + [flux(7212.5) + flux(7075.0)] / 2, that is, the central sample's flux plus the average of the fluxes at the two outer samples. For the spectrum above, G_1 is 22.1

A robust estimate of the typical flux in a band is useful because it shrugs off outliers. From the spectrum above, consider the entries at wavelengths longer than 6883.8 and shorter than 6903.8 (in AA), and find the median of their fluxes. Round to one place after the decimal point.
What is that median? 10.9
